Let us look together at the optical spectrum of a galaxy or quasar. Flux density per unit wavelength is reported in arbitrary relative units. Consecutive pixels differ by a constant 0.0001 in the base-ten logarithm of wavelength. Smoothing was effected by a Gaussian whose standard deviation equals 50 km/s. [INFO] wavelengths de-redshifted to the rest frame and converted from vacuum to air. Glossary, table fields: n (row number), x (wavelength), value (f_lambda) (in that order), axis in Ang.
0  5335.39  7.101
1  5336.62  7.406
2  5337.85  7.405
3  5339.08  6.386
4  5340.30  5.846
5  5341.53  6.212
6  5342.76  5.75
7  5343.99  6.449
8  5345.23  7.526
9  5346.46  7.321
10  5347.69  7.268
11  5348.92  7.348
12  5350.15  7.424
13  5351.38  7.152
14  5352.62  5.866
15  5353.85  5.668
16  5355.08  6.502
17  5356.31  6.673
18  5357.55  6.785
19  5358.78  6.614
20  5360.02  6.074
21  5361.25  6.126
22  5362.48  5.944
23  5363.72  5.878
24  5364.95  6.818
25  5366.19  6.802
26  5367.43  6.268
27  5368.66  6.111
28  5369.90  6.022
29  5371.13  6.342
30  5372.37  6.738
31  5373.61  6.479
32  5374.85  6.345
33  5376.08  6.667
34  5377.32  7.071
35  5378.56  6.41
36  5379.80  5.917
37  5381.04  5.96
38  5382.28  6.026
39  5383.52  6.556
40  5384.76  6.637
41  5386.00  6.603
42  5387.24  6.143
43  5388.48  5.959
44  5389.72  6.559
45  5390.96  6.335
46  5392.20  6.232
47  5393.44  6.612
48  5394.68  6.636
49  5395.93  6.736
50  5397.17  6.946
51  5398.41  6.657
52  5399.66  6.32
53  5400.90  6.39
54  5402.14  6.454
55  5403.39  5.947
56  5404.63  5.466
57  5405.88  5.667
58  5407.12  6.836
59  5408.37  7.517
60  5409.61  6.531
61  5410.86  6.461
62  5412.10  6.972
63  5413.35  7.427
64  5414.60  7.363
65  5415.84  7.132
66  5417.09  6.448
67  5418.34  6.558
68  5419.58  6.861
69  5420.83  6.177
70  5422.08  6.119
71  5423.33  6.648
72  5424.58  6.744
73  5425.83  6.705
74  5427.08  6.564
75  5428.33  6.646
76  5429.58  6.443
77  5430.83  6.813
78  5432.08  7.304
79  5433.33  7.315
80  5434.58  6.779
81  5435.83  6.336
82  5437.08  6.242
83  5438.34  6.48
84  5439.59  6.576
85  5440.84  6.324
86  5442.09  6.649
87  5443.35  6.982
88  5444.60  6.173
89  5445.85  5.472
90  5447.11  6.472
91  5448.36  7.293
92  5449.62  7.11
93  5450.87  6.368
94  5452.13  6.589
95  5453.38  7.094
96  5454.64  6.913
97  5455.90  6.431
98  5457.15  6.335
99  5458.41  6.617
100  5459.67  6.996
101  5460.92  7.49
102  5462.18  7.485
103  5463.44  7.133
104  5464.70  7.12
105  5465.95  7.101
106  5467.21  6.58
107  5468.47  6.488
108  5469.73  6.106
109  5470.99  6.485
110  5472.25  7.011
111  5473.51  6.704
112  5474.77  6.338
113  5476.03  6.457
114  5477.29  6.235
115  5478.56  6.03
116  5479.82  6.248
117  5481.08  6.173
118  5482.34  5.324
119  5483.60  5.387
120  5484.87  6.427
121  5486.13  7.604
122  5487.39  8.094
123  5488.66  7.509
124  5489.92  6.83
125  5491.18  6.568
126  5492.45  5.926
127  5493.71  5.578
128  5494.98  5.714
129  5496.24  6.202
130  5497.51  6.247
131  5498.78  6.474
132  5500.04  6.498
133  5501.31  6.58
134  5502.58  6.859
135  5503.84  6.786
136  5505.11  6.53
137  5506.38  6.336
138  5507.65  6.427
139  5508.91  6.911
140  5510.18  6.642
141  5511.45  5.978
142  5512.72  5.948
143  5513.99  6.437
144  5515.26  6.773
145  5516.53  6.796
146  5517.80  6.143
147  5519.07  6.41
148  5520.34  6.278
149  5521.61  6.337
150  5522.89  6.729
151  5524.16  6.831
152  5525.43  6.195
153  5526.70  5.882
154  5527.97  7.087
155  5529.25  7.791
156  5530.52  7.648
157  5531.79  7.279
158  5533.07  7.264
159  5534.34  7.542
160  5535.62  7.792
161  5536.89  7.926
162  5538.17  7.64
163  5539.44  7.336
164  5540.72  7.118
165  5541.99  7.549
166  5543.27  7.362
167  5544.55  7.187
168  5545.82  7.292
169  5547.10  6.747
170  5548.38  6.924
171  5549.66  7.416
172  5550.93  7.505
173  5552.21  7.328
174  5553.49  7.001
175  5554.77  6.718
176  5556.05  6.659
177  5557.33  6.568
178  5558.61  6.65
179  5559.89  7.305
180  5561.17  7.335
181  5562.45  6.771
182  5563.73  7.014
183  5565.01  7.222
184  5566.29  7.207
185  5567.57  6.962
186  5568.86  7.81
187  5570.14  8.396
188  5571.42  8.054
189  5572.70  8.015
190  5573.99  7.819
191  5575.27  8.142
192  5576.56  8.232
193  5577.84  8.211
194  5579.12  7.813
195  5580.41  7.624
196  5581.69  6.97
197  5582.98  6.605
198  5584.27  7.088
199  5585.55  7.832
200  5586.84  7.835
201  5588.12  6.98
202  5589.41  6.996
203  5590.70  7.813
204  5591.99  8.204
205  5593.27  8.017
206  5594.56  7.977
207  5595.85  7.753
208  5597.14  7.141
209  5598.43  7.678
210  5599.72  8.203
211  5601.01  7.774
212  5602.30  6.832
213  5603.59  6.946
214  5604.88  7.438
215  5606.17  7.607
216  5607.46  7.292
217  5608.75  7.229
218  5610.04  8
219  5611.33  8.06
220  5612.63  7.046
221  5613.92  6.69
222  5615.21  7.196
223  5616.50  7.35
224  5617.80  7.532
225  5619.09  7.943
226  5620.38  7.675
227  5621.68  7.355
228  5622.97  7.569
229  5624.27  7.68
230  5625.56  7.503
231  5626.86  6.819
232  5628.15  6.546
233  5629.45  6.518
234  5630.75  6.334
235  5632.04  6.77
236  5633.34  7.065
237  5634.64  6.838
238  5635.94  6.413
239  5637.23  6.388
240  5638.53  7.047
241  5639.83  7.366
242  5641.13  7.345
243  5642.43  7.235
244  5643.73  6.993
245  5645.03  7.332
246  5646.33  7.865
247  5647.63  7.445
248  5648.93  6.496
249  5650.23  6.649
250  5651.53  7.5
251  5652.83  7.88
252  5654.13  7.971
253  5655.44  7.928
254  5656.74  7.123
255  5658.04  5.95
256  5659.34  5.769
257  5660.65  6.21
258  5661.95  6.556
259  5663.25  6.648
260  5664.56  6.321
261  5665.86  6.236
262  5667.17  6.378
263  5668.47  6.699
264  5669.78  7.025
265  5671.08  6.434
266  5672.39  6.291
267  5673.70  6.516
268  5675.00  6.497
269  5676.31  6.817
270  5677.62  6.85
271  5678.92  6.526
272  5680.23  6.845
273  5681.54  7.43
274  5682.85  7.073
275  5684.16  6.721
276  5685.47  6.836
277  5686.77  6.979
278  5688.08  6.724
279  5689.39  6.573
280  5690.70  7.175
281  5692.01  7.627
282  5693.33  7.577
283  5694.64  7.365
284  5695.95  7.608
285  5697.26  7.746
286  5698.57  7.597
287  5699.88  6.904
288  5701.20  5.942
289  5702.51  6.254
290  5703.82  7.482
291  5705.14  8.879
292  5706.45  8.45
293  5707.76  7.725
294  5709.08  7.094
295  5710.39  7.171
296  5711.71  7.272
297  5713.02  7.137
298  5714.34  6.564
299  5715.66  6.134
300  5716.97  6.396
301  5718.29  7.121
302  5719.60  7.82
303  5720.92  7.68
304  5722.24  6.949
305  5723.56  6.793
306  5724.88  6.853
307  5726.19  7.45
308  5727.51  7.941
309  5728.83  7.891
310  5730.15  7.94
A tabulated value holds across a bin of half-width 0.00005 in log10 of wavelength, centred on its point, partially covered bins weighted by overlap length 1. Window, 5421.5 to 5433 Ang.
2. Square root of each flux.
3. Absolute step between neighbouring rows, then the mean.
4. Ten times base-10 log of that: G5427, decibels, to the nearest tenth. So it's -13.3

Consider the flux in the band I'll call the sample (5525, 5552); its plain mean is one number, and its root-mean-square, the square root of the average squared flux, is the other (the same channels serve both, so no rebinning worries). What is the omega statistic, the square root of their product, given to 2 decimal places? 7.27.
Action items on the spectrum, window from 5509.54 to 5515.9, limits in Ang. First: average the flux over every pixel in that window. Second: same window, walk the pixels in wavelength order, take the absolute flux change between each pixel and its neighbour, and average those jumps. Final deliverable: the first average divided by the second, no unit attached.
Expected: 17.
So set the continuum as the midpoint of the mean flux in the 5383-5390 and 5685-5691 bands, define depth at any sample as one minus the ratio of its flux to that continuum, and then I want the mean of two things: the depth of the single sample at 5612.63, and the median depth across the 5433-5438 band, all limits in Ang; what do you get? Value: -0.03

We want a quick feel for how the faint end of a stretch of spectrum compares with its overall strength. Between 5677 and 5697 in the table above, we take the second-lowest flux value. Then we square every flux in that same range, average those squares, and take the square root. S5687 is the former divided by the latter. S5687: 0.930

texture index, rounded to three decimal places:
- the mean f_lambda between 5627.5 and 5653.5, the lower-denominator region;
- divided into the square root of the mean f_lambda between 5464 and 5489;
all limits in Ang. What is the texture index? 0.366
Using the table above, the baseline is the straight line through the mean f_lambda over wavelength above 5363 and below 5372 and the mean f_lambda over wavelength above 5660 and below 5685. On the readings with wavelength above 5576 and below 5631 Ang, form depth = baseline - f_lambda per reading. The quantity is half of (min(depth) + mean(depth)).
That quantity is -1.3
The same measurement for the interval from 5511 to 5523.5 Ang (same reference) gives -0.1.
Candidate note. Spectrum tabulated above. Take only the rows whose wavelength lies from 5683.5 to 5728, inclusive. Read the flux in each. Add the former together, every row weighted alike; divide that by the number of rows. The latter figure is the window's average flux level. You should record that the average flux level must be 7.2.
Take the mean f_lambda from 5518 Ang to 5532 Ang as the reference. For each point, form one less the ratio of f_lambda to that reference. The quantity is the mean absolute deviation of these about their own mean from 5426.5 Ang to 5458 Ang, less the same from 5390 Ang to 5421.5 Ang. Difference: -0.008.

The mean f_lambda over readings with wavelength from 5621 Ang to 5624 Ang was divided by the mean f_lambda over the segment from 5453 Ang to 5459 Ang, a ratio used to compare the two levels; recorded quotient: 1.12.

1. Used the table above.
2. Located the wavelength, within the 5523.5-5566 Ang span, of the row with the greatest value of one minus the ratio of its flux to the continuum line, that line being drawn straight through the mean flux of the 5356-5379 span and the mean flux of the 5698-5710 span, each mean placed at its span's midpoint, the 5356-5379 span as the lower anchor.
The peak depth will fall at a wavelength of 5526.70 Ang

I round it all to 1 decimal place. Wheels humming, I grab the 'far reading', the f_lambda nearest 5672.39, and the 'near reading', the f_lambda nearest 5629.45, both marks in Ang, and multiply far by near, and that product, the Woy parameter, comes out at 41.0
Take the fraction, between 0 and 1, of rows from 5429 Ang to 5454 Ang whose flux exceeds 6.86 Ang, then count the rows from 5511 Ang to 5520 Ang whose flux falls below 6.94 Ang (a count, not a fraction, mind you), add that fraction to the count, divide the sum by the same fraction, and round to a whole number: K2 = 24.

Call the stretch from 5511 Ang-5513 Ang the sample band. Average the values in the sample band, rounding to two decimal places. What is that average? 5.96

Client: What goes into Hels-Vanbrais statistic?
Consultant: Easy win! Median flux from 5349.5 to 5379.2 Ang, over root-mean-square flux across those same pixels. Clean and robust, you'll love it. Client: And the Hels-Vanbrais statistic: 0.997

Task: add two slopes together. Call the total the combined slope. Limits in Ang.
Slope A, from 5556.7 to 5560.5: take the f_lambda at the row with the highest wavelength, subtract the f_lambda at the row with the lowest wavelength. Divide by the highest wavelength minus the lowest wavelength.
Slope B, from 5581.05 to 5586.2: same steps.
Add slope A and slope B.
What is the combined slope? 0.51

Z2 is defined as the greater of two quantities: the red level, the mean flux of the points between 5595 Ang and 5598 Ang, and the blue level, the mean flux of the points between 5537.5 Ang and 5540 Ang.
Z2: 7.5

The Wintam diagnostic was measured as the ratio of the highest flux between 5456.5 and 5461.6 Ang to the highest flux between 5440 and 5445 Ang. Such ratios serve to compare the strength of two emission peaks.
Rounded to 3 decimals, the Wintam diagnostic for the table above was 1.073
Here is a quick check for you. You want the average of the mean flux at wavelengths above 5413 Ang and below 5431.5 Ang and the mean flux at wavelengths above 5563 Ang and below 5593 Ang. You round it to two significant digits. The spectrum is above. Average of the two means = 7.2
